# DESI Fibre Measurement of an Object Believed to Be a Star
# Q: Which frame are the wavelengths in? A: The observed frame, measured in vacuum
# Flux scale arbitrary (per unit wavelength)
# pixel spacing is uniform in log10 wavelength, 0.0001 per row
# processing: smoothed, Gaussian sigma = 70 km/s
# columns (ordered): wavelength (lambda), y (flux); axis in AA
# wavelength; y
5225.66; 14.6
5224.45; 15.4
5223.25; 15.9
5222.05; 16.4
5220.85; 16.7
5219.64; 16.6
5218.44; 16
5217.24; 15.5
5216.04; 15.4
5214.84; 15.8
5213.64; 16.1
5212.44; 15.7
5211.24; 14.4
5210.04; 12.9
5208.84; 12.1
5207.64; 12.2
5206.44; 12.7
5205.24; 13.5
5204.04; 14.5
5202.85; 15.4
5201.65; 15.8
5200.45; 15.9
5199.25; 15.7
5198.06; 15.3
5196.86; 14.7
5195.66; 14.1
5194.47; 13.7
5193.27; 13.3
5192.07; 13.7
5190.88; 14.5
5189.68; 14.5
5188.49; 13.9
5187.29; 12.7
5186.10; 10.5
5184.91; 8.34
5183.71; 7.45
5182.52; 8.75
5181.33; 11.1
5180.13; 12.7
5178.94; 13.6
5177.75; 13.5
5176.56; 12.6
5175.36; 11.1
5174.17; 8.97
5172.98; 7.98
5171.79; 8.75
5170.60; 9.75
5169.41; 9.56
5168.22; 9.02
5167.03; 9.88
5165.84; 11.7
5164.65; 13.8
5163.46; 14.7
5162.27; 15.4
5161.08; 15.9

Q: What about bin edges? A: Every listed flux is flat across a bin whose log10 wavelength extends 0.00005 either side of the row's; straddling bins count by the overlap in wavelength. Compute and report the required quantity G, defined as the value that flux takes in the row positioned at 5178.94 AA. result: 13.6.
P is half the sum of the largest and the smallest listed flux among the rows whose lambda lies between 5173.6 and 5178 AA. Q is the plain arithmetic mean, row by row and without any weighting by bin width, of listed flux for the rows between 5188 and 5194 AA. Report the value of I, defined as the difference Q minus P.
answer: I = 2.7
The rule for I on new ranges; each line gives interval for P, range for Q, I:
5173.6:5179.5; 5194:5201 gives 3.6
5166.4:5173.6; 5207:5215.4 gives 5.2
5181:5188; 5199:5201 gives 5.7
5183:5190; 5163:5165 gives 3.3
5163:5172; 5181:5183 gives -1.8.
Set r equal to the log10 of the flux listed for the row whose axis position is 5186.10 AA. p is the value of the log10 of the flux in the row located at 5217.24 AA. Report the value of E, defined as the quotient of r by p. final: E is 0.86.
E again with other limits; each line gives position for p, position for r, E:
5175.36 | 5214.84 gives 1.15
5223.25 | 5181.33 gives 0.87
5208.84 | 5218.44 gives 1.11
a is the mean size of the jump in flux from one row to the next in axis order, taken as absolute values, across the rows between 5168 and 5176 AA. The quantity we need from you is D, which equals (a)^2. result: 0.9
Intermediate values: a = 0.9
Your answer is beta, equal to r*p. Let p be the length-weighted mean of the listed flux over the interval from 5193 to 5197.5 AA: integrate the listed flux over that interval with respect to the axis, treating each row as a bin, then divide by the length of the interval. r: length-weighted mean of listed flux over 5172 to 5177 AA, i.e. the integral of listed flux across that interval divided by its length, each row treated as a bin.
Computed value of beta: 140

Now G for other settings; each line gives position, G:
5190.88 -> 14.5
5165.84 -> 11.7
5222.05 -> 16.4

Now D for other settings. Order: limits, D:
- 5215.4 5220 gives 0.2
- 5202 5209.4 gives 0.4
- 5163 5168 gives 2.6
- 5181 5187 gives 2.8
